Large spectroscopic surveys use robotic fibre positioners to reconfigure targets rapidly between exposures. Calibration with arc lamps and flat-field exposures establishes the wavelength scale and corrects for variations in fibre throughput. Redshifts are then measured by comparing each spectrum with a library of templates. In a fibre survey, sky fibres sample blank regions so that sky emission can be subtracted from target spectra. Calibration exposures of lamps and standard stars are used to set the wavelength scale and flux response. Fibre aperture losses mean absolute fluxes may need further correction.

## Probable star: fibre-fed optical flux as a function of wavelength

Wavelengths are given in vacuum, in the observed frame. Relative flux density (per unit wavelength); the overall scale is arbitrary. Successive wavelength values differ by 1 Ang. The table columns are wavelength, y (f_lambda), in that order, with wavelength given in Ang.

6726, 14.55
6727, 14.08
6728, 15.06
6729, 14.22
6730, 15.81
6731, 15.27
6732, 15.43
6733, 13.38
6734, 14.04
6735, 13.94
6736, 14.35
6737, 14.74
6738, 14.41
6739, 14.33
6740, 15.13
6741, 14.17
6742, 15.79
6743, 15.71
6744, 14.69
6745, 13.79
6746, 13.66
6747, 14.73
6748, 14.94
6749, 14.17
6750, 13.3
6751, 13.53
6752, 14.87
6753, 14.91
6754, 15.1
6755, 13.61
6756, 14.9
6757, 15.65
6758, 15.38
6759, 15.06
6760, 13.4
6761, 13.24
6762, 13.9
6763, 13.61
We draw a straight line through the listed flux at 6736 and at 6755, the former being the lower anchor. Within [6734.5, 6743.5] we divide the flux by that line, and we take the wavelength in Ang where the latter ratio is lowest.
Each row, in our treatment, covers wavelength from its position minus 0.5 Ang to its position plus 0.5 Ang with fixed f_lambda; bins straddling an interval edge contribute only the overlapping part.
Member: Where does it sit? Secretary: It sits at 6735 Ang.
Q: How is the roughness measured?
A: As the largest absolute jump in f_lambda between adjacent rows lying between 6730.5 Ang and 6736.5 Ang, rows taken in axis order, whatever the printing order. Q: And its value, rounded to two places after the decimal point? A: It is 2.05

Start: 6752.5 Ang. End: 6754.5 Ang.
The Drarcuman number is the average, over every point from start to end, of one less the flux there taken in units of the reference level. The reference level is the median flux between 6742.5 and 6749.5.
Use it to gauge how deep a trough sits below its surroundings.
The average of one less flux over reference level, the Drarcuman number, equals -0.021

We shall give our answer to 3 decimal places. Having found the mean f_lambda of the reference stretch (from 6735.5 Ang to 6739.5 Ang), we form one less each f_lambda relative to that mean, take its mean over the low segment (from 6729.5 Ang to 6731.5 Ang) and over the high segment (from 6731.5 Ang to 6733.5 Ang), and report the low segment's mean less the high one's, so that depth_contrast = -0.079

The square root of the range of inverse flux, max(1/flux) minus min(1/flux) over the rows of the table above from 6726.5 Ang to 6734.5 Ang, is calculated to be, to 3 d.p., 0.107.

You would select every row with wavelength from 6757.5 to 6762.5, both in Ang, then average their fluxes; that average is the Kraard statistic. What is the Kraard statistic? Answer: 14.2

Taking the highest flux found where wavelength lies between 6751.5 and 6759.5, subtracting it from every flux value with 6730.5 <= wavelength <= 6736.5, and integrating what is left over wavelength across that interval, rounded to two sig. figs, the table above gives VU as -7.5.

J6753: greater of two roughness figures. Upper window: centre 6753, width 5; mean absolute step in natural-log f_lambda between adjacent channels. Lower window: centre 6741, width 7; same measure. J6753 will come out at 0.0534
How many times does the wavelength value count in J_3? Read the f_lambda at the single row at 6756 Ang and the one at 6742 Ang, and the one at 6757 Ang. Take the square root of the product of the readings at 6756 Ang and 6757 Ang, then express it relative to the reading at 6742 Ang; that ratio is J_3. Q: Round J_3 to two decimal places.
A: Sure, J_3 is 0.97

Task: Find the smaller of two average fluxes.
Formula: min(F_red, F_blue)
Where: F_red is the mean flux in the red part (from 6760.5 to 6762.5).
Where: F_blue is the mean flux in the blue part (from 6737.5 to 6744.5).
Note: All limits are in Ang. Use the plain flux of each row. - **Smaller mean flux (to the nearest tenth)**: 13.6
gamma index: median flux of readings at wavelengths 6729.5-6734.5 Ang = 15.3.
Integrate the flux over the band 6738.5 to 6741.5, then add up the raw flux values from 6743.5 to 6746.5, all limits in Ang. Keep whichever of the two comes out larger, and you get 43.6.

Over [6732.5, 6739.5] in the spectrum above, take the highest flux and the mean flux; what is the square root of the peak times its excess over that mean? 2.9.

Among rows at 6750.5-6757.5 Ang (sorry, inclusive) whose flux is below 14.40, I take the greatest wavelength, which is 6755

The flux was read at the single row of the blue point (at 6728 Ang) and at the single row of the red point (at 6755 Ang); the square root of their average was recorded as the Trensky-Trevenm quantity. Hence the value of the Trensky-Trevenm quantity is 3.79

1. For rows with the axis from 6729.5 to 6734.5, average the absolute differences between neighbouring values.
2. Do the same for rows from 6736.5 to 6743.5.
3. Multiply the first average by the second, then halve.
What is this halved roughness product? 0.27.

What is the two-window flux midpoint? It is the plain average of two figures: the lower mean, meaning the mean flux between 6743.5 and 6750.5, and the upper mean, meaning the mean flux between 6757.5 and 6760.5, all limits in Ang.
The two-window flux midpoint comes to 14.4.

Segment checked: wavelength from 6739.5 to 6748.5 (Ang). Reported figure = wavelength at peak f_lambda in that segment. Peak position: 6742 Ang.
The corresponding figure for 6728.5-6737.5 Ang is 6730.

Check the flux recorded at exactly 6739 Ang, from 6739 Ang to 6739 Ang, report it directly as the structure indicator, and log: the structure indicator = 14.33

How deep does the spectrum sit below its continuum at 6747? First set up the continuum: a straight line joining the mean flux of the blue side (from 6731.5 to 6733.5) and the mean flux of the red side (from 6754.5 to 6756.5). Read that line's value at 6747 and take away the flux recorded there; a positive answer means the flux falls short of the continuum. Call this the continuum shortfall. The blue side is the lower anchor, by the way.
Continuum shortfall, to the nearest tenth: -0.4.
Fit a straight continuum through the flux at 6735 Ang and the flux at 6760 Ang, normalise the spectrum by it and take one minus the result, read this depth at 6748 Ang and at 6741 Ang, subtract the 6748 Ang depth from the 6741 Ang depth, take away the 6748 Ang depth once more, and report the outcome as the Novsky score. 0.16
